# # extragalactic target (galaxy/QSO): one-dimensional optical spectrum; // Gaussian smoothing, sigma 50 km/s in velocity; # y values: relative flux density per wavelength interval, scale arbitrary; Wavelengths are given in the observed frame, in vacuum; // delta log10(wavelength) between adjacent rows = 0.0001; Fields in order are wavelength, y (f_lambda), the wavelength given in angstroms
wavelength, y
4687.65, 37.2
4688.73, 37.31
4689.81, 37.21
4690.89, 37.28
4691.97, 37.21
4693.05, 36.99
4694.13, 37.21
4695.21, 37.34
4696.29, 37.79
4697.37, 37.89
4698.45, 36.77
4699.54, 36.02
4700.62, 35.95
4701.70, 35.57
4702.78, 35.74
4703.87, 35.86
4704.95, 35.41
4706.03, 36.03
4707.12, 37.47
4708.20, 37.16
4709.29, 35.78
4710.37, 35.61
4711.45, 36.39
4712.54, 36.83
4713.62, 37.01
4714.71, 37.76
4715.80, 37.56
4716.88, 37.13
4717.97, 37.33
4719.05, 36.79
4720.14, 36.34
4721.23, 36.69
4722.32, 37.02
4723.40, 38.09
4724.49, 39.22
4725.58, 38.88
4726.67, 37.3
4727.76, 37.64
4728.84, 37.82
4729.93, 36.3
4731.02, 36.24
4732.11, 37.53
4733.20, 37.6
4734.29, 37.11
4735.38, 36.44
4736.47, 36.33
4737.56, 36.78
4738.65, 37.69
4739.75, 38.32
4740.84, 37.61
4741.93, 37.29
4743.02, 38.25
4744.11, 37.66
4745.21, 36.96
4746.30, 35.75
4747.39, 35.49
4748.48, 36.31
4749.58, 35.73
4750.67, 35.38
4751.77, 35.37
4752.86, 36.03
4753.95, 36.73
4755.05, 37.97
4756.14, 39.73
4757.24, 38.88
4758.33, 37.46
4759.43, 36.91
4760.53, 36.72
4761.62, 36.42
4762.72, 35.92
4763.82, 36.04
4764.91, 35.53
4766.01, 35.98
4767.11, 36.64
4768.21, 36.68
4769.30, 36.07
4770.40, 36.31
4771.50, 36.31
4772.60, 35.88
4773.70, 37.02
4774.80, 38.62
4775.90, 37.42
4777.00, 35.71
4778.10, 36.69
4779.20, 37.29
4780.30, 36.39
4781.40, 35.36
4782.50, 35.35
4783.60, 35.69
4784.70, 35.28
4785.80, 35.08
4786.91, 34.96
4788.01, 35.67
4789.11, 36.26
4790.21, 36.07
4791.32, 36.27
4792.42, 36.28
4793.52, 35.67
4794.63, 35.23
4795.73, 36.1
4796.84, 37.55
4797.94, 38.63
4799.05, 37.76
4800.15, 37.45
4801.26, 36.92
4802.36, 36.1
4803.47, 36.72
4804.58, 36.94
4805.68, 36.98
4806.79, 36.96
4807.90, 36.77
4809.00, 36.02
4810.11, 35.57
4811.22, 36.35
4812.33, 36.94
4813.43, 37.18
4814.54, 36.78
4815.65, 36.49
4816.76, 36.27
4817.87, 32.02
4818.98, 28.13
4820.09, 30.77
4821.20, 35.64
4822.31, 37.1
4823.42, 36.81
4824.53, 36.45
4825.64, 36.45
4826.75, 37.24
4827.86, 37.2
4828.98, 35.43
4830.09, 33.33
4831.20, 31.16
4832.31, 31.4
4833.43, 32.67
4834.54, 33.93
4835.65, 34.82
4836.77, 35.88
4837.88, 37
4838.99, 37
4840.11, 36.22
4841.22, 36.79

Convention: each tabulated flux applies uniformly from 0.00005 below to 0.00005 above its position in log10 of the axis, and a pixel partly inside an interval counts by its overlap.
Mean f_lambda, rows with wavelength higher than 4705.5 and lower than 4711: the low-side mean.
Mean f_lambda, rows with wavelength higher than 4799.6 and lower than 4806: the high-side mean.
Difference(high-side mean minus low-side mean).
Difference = 0.4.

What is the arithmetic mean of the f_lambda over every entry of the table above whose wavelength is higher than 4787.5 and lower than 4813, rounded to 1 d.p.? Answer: 36.6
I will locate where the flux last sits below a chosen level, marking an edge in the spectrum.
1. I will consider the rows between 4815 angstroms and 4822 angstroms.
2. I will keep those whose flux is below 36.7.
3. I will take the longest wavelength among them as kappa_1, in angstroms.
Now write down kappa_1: 4821.20 angstroms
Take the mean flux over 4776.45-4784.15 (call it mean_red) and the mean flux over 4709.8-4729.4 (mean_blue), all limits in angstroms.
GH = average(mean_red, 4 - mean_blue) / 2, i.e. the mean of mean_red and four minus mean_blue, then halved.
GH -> 0.69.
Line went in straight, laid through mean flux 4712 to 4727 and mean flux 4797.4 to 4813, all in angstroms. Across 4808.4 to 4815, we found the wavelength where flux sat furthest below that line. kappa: 4810.11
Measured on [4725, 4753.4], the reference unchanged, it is 4751.77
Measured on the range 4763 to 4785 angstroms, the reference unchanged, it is 4784.70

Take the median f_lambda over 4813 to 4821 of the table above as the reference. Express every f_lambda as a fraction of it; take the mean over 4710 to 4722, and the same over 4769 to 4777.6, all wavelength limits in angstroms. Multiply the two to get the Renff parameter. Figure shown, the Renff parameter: 1.03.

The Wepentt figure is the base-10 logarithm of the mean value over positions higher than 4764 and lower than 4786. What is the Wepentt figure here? 1.56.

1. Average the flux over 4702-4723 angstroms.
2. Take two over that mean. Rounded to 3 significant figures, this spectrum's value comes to 0.0546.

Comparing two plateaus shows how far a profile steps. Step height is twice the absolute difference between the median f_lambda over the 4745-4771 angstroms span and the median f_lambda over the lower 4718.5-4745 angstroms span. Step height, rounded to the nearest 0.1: 2.2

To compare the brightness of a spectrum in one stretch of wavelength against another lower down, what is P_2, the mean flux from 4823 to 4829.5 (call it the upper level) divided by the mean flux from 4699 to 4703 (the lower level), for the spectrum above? 1.02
